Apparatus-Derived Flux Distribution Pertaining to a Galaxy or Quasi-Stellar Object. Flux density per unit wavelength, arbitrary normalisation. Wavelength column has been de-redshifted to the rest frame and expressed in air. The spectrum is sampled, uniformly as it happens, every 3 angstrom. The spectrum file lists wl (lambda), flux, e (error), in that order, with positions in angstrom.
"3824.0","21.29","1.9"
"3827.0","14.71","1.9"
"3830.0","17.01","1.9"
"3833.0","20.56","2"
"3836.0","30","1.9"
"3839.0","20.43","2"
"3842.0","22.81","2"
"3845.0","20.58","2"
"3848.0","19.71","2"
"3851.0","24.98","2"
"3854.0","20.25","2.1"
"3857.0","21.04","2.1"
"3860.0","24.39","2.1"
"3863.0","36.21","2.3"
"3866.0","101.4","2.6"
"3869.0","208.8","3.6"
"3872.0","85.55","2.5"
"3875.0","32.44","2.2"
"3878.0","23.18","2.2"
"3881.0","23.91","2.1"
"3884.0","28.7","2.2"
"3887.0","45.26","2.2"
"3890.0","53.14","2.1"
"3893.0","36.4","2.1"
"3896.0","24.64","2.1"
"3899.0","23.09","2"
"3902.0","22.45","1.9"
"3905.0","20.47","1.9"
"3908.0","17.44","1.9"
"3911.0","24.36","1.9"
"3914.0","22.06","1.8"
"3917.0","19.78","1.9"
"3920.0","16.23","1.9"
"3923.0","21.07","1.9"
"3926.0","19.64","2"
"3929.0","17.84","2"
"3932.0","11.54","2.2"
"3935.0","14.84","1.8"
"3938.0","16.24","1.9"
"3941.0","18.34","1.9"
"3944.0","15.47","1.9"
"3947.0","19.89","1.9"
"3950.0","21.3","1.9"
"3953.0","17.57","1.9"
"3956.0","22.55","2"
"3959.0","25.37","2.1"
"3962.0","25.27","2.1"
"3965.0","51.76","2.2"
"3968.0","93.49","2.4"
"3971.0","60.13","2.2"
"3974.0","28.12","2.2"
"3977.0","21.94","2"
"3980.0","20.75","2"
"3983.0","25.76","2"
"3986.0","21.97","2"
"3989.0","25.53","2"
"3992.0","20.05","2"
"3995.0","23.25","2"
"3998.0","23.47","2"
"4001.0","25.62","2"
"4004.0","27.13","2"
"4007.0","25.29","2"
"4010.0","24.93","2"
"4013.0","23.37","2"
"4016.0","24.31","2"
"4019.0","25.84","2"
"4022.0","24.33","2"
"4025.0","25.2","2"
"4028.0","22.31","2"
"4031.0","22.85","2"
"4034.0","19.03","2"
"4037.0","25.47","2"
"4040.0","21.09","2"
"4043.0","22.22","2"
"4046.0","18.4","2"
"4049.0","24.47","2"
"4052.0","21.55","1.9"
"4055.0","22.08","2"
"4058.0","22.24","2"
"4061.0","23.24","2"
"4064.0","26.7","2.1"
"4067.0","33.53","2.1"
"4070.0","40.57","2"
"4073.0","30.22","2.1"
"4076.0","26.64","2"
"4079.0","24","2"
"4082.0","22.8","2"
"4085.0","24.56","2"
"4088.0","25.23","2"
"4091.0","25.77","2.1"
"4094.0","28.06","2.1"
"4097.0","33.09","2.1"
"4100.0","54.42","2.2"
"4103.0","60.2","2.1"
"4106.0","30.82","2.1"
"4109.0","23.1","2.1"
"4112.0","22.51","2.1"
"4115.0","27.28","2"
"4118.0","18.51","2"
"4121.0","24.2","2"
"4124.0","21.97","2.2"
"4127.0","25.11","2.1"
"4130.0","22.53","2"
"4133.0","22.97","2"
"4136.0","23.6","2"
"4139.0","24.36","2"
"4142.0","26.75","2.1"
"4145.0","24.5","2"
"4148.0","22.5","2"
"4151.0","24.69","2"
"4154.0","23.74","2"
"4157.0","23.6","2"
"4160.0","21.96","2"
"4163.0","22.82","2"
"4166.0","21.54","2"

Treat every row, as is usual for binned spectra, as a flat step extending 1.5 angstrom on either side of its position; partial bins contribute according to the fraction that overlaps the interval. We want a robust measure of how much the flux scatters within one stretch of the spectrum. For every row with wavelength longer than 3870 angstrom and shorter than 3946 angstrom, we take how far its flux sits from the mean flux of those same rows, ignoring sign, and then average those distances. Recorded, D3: 10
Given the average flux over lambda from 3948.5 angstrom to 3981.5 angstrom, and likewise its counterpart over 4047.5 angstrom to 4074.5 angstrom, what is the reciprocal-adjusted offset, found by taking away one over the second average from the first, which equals 35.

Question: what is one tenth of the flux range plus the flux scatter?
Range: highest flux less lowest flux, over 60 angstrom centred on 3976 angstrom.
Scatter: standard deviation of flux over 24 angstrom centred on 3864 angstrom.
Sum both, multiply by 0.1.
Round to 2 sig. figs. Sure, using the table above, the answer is 14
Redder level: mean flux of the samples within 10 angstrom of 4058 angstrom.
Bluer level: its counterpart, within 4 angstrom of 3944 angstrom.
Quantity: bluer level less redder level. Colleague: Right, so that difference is -7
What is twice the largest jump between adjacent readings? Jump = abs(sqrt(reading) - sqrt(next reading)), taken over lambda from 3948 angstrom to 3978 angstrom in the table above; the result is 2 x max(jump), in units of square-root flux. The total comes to 5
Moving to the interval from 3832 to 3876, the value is 10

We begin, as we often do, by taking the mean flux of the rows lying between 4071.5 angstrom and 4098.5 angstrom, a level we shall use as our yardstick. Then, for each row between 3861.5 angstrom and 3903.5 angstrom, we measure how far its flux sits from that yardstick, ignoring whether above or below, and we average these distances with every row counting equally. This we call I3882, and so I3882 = 29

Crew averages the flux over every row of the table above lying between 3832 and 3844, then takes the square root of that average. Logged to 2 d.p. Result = 4.84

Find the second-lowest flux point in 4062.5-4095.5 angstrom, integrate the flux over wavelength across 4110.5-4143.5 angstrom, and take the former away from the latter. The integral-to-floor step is 755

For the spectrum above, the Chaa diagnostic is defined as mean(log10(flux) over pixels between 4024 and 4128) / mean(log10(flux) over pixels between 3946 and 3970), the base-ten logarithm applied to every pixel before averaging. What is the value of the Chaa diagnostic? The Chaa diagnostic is 0.96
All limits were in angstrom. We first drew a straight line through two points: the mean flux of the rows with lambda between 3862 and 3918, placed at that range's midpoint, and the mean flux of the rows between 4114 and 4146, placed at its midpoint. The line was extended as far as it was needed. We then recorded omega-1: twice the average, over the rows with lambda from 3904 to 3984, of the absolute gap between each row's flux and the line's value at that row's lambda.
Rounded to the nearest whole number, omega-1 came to 43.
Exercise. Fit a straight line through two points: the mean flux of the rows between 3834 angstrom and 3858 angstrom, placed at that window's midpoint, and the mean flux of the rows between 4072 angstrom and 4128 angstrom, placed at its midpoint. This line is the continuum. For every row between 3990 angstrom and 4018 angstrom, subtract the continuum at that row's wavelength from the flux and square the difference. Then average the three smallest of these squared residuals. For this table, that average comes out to 0.9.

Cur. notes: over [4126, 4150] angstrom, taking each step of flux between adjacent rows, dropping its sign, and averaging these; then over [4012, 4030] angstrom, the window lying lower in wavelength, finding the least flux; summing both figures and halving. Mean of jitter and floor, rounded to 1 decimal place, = 11.9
